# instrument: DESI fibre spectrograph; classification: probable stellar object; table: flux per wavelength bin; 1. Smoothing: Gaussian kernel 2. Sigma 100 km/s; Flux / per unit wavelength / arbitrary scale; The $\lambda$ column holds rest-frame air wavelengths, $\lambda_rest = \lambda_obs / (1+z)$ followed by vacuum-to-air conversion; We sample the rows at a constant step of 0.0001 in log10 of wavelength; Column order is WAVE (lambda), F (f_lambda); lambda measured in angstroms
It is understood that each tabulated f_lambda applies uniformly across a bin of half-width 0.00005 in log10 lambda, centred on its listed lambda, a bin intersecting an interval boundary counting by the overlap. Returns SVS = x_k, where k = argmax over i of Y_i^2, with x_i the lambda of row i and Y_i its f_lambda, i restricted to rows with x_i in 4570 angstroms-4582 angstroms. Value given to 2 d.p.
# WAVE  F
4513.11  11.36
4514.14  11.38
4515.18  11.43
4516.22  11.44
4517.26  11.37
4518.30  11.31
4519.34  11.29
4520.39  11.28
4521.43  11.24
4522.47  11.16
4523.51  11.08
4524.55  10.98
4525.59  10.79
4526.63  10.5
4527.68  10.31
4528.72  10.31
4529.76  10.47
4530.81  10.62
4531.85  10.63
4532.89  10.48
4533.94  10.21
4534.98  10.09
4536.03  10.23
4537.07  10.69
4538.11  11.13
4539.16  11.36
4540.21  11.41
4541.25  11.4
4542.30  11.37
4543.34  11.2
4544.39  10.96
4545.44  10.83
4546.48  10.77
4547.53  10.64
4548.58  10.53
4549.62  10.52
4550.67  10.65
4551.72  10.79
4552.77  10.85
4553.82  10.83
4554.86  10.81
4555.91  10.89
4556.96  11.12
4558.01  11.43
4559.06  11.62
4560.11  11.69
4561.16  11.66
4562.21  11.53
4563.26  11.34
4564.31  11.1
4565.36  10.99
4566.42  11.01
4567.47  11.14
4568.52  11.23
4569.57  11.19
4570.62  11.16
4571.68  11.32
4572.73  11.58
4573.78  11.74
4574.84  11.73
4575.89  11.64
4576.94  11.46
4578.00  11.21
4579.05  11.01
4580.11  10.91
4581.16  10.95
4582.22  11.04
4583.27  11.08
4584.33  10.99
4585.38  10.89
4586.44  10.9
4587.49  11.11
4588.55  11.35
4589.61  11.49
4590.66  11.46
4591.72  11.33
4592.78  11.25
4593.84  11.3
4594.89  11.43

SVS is 4573.78 angstroms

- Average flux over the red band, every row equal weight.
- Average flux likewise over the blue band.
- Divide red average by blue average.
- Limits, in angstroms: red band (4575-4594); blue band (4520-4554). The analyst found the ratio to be 1.04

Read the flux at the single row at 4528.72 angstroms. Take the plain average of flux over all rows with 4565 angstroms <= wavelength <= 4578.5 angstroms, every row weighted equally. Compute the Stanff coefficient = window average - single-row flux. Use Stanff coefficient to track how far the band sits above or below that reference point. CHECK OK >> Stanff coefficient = 1.0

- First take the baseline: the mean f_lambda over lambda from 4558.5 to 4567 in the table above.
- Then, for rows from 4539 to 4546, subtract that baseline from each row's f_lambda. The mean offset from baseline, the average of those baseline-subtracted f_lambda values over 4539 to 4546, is -0.15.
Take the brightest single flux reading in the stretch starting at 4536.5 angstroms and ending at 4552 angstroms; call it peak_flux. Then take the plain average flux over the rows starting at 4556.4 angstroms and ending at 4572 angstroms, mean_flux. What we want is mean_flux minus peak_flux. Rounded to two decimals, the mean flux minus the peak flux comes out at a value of -0.11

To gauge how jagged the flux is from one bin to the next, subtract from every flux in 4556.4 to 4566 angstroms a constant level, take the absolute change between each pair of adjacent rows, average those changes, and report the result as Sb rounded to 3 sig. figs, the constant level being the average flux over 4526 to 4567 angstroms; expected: 0.159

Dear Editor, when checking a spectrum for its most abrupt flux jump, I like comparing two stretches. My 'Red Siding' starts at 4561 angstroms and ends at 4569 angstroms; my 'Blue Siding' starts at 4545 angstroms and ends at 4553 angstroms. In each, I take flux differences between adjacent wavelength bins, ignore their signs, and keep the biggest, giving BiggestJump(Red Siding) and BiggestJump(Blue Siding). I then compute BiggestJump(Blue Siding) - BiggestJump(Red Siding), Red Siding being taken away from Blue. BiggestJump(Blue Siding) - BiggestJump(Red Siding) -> -0.10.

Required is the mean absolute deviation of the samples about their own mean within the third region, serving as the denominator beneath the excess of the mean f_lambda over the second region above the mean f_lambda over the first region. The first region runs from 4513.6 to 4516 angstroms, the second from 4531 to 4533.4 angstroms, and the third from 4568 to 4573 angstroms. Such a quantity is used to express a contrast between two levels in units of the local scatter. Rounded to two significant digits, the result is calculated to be -6.9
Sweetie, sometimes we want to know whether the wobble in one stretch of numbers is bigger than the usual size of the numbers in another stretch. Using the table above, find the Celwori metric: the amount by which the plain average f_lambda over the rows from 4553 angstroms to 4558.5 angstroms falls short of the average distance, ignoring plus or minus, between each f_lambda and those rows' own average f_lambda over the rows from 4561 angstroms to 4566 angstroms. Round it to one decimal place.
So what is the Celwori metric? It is -10.8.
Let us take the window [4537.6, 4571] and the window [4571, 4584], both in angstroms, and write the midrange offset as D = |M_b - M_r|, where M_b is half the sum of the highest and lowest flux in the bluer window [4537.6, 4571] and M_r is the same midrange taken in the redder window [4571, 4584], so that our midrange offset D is 0.22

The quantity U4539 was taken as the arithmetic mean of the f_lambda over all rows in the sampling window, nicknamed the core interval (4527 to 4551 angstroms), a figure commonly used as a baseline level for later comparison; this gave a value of 10.7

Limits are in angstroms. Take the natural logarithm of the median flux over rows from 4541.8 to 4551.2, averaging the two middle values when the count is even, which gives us 2.38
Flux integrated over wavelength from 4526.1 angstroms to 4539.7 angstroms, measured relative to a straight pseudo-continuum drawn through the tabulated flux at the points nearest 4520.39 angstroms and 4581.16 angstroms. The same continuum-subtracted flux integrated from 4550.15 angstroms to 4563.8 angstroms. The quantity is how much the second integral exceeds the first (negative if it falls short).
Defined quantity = 10.3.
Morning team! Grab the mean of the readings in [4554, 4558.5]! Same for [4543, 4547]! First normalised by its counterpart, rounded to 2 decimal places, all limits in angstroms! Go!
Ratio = 1.01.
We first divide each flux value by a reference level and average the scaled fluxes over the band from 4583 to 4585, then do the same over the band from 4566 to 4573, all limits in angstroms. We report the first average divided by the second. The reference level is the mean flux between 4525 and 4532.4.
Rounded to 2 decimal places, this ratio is 0.98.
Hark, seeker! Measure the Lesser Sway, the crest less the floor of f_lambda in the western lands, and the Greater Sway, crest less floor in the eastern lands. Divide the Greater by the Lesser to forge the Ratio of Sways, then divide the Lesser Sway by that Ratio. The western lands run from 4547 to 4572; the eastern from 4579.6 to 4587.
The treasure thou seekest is 7.2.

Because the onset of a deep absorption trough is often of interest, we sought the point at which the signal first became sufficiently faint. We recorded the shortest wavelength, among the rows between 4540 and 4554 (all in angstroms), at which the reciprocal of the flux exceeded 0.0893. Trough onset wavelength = 4544.39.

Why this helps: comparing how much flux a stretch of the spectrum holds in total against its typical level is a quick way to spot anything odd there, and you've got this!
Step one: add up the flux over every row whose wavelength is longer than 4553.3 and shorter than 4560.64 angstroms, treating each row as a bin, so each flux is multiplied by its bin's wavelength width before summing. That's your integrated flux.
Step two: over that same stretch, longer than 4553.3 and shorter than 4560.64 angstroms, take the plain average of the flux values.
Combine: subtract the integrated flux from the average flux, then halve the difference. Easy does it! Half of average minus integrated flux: -35.5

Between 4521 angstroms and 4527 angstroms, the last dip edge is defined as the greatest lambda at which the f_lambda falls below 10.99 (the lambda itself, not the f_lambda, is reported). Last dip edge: 4526.63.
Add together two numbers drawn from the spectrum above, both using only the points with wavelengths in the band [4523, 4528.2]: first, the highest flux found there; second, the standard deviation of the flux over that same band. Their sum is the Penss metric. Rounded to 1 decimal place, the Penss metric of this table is 11.4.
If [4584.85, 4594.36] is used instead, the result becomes 11.7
